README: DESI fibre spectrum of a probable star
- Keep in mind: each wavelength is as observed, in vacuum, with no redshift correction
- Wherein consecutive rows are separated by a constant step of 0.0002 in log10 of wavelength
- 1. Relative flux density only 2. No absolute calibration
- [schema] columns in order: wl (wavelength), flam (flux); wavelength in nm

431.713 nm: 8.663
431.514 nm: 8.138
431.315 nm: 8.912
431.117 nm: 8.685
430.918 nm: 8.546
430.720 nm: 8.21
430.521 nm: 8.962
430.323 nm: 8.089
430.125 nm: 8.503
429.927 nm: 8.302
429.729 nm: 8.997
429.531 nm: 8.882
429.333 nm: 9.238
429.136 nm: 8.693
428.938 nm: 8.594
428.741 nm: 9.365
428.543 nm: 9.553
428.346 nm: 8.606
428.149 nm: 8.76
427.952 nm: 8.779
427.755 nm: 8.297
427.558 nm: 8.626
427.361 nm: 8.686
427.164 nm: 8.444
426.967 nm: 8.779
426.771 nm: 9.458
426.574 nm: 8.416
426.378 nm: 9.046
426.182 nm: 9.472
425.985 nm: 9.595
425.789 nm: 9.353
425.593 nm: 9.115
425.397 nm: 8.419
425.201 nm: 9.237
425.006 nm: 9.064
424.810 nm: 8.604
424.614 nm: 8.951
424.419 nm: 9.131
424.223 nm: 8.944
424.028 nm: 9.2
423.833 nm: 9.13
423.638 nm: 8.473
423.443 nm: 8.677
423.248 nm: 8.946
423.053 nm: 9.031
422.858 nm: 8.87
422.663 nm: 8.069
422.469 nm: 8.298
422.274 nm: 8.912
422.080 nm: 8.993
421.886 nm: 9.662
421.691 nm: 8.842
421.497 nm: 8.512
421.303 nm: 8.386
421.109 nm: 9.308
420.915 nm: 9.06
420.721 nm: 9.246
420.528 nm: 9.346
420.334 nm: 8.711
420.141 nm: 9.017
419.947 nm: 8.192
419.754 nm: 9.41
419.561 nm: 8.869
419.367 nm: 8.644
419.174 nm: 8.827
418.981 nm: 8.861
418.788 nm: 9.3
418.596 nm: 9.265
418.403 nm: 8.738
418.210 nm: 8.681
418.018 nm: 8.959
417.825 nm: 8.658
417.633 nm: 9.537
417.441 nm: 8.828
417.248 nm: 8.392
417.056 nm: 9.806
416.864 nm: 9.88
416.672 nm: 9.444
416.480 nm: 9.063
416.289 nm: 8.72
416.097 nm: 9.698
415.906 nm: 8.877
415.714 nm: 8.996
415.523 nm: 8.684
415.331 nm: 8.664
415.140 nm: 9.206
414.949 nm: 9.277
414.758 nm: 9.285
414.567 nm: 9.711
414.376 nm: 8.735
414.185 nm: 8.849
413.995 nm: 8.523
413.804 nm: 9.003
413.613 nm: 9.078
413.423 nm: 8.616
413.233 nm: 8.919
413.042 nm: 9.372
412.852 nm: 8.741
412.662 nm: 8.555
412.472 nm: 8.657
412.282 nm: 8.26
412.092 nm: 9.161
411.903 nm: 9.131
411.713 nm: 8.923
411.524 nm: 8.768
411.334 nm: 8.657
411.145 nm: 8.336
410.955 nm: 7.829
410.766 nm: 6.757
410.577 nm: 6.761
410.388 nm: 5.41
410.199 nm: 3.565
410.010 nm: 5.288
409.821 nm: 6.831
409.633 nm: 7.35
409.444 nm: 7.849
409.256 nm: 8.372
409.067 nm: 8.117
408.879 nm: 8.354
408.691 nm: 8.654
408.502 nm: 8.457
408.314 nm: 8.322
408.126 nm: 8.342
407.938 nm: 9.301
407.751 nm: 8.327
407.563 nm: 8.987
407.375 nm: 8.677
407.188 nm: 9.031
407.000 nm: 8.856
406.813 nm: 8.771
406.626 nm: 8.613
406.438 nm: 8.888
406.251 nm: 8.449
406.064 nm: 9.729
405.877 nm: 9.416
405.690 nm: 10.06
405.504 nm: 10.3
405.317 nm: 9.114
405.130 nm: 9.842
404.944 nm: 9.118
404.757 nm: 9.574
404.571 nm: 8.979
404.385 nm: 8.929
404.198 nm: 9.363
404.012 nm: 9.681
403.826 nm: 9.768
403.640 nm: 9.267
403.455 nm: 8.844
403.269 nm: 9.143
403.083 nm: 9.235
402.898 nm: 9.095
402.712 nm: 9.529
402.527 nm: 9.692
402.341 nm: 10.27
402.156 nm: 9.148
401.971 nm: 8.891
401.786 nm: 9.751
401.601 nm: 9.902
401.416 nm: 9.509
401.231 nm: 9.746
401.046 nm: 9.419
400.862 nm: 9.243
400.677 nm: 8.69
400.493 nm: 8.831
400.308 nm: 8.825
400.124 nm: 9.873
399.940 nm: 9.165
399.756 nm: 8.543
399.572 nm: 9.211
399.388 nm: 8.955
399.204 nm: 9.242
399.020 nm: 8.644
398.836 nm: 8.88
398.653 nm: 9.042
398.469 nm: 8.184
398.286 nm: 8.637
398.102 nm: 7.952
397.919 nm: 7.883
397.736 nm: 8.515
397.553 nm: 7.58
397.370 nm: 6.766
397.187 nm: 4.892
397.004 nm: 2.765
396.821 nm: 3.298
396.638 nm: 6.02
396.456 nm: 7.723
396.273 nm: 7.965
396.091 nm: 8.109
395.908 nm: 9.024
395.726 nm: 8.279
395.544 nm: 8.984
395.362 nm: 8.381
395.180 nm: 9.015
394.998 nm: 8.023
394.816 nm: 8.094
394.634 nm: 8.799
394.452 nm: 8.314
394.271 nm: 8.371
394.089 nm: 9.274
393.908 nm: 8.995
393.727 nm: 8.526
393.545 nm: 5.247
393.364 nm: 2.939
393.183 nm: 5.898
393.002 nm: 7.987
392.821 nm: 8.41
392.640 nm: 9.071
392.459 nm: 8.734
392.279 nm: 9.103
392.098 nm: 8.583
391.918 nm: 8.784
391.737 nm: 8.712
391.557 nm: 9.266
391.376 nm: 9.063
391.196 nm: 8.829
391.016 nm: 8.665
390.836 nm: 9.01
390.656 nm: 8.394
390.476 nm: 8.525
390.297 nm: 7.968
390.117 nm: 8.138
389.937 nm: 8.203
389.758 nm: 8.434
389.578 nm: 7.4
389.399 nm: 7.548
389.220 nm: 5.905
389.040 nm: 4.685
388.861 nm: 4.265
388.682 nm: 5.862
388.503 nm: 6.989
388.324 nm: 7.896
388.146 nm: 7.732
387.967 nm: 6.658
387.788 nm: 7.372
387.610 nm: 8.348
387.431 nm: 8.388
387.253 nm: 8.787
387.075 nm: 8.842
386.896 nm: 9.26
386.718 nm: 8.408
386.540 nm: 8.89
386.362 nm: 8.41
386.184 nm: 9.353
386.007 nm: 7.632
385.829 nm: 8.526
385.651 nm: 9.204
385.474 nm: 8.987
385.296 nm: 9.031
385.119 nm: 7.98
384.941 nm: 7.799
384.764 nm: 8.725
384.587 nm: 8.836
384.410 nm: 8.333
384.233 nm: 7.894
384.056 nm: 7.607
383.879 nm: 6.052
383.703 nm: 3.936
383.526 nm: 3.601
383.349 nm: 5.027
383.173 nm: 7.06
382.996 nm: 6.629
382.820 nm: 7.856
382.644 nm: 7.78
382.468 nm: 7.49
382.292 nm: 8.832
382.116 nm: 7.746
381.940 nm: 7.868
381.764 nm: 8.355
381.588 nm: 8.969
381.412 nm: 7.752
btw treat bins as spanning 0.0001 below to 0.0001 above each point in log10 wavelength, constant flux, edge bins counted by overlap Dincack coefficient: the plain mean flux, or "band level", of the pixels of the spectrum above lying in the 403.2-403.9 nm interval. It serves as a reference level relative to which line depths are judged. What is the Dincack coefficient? 9.3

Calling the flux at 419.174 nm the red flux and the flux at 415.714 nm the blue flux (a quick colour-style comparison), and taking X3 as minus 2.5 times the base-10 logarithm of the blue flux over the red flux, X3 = -0.02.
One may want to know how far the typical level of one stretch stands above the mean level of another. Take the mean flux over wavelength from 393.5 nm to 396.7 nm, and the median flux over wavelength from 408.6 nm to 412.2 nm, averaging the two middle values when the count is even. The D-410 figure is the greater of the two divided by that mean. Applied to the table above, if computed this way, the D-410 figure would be 1.00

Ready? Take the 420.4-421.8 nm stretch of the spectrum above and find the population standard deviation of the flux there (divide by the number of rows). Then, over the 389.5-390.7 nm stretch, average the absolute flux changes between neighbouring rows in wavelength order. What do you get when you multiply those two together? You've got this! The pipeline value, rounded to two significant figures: 0.13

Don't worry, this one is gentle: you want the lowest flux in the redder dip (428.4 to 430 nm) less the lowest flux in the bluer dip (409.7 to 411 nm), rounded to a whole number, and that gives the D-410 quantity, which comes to 5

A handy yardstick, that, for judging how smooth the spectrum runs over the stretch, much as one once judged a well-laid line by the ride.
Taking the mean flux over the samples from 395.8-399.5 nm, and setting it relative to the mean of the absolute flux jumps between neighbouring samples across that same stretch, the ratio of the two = 8.9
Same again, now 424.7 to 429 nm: 20.7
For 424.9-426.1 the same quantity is 21.1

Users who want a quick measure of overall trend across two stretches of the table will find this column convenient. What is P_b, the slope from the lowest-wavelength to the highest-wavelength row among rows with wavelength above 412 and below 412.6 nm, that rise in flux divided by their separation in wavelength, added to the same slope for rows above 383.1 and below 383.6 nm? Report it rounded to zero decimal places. -11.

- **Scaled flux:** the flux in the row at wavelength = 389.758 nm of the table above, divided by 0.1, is 84.3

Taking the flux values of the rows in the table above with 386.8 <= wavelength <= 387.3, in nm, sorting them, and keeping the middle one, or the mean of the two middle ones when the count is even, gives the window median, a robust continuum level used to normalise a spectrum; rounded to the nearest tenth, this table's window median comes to 8.8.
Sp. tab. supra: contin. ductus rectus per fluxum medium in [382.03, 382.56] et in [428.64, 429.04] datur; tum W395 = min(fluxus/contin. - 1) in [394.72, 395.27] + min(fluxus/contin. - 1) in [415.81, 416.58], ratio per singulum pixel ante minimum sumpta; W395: -0.03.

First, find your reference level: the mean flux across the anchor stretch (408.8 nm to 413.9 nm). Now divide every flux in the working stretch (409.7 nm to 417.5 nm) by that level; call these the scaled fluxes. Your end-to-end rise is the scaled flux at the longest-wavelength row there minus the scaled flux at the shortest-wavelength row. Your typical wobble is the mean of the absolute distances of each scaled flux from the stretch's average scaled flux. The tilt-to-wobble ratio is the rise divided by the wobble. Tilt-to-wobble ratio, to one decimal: 2.4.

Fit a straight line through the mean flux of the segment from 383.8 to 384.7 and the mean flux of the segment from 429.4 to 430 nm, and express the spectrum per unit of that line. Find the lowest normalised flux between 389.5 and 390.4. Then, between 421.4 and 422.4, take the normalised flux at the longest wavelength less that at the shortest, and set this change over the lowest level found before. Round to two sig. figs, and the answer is 0.048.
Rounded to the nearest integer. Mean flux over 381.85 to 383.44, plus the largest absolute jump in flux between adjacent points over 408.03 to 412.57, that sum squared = 85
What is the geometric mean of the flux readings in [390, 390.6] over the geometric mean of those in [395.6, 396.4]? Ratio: 0.98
